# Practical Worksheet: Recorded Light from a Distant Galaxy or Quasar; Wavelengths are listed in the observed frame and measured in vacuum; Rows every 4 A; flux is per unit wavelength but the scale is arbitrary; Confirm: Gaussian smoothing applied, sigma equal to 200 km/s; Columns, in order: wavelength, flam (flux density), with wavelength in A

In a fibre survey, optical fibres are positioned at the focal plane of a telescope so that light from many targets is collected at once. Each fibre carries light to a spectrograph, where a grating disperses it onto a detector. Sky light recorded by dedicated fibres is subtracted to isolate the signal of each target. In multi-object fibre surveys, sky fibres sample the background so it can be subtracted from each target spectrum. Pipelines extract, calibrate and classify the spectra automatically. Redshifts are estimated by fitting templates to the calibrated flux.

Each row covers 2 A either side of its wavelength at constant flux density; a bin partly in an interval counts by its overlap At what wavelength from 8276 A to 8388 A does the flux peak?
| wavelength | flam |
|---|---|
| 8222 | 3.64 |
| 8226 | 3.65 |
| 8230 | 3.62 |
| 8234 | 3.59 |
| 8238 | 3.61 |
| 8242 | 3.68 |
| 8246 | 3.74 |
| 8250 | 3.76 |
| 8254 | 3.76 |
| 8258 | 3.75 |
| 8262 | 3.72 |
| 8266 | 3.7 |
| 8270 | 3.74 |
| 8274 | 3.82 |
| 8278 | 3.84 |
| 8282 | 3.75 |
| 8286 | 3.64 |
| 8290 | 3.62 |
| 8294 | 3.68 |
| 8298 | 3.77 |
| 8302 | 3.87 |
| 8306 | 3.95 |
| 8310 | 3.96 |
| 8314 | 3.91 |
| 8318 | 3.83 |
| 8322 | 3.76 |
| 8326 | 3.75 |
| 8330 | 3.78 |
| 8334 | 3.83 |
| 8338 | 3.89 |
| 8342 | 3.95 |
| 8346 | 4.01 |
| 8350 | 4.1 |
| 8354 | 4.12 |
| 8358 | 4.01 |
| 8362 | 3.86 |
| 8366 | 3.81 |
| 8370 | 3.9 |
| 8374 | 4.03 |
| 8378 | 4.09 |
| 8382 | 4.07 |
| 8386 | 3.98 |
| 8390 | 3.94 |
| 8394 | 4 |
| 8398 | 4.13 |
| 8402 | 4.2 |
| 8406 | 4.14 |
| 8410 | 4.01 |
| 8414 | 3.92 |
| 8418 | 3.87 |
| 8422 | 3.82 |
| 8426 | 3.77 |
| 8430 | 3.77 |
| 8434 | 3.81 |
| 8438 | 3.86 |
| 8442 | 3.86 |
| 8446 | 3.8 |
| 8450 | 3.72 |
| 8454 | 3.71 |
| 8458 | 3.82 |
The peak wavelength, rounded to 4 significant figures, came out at 8354 A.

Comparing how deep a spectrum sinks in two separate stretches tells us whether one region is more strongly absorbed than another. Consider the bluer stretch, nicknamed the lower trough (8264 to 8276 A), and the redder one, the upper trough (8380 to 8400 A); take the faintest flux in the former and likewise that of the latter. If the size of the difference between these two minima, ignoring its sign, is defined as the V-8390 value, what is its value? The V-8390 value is 0.24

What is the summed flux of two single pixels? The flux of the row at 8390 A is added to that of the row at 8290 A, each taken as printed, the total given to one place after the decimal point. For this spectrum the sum 7.6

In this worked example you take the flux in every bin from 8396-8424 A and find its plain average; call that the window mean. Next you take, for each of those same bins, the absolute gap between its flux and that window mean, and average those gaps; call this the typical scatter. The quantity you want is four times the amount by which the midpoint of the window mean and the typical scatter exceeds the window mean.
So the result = -7.78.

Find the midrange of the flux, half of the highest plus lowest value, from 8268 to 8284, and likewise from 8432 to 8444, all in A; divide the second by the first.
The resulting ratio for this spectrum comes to 1.01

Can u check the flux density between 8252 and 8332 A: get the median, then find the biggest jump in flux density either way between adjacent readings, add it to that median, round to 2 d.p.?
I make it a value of 3.87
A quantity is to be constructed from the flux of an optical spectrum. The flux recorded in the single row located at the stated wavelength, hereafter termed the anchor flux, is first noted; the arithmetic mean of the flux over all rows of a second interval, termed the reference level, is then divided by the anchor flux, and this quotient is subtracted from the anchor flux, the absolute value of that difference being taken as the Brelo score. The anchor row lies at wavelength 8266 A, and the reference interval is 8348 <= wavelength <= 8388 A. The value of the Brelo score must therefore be 2.62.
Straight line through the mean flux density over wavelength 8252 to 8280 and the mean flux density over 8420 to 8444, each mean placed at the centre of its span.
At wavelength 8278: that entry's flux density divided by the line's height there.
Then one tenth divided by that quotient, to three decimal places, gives 0.098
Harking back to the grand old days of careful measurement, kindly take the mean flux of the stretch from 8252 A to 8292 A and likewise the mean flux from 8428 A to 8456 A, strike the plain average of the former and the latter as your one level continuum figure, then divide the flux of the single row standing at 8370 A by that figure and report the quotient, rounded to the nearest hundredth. 1.04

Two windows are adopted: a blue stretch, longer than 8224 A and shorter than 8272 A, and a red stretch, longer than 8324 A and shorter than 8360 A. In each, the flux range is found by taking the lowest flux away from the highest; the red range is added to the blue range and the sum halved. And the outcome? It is 0.270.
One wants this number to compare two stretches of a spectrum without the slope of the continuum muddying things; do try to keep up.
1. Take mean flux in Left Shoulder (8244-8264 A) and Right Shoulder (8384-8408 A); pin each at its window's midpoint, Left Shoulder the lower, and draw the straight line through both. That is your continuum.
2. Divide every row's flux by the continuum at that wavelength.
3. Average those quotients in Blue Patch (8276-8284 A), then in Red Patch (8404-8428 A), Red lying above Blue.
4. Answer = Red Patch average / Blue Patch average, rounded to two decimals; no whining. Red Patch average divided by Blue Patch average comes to 0.96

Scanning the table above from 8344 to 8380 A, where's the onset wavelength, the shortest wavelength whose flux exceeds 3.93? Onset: 8346 A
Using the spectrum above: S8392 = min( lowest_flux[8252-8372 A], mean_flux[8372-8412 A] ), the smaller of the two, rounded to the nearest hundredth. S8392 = 3.62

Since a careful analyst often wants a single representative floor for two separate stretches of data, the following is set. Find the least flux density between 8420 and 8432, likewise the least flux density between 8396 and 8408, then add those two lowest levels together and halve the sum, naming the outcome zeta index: 3.95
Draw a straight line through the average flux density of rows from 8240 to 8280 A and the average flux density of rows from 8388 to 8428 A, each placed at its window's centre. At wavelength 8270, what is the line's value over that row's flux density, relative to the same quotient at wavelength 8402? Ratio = 1.07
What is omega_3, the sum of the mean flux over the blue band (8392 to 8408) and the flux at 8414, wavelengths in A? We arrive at 8.04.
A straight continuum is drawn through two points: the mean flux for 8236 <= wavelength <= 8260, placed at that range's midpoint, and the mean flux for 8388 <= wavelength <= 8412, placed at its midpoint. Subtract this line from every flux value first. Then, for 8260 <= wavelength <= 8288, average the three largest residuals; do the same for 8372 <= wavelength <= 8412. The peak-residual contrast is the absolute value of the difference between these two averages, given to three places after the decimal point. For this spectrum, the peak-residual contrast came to 0.064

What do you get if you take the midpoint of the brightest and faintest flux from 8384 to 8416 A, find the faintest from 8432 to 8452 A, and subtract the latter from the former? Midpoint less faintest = 0.34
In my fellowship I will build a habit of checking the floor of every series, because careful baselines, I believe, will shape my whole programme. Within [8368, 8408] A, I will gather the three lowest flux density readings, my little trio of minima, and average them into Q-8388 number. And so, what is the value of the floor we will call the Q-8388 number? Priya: 3.94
